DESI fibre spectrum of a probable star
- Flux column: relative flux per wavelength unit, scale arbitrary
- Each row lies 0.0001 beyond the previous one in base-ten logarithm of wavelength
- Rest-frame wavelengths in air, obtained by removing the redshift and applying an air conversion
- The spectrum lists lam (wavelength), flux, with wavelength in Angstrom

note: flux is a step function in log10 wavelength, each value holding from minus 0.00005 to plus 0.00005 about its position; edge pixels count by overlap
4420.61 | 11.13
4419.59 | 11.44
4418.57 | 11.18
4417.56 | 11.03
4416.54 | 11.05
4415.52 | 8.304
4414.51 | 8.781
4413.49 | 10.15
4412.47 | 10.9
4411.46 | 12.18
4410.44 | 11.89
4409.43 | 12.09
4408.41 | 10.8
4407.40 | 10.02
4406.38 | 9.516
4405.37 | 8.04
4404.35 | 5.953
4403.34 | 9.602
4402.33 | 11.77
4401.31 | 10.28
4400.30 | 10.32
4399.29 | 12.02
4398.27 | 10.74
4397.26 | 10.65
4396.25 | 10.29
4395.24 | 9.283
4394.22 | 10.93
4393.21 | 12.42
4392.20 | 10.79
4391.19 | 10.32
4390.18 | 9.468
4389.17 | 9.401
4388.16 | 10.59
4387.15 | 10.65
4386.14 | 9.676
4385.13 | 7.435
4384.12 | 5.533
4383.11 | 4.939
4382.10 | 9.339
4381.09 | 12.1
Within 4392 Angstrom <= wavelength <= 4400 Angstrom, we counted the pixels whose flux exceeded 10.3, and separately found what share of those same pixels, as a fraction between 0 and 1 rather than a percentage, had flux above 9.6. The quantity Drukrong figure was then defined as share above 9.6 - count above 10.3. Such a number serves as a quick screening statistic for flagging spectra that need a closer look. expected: -5.1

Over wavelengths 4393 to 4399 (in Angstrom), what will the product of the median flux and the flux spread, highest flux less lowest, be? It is 34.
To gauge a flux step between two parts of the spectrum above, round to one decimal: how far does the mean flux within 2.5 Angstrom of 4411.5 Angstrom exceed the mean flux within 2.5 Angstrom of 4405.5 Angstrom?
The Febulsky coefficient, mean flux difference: 2.8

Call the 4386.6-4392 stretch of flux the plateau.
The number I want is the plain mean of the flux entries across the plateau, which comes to 10.1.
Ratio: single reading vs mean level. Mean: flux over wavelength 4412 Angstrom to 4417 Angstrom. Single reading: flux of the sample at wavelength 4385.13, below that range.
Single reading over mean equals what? 0.76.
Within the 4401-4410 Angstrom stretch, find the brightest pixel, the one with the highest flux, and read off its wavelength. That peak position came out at 4409.43 Angstrom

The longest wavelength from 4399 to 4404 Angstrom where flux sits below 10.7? 4403.34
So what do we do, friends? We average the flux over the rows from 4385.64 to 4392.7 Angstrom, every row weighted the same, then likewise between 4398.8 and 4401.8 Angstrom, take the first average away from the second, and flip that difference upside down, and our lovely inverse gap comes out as 1.3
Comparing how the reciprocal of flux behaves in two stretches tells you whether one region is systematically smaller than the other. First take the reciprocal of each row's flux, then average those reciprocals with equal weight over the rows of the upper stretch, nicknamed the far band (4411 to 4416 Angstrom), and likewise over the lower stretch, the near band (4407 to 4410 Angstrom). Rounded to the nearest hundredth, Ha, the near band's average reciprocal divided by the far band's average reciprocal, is 0.90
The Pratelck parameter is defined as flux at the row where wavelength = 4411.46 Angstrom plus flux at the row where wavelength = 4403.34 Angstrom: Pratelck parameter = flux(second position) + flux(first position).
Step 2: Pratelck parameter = 21.8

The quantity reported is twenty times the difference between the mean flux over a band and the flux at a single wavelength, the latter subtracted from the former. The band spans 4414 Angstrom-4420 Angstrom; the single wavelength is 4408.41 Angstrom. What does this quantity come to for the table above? -10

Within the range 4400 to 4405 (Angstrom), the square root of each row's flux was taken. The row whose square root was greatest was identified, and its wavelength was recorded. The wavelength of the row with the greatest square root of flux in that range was 4402.33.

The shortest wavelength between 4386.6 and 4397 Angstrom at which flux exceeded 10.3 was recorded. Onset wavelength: 4387.15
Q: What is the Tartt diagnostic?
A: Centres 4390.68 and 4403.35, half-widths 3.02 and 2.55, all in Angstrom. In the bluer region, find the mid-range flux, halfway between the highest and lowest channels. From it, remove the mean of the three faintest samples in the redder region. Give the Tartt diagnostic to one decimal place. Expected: 3.0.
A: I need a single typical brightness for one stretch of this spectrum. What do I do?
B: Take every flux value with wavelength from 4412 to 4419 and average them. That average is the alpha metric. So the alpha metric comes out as 10.2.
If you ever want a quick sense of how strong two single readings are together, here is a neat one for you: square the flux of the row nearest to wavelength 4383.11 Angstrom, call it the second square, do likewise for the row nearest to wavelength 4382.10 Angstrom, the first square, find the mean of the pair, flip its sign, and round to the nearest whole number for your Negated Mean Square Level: -56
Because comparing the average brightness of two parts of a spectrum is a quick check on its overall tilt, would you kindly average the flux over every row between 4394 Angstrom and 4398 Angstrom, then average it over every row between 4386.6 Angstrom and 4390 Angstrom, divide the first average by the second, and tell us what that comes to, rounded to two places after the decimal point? 1.01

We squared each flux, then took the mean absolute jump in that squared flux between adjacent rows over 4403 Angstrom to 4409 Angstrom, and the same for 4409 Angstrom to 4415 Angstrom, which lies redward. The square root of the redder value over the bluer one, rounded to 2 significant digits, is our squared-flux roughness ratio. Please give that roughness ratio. 0.78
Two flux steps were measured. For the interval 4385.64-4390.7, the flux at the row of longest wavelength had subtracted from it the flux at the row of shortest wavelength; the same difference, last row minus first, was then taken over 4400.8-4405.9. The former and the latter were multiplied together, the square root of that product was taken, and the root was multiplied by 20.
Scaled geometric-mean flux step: 14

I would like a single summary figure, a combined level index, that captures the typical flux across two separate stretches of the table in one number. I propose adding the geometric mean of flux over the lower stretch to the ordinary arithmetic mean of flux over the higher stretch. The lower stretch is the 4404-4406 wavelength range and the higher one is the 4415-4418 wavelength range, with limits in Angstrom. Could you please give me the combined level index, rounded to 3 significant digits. 17.0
